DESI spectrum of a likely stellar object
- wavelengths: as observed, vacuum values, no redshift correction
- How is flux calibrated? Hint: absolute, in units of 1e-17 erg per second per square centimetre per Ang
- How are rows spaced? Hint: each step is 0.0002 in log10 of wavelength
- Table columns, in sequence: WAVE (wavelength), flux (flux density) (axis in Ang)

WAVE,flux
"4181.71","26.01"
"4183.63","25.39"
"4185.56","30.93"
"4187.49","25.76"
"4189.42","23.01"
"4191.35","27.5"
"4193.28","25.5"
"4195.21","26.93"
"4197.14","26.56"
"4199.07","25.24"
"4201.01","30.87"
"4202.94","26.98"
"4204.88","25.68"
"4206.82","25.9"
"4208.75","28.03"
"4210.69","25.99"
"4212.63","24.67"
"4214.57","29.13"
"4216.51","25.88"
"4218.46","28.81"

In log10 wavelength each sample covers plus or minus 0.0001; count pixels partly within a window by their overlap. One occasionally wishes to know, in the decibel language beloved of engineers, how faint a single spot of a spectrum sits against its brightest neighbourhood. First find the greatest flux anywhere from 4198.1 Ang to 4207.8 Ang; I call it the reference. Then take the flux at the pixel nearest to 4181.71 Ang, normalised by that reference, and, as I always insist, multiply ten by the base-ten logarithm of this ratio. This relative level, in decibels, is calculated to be -0.7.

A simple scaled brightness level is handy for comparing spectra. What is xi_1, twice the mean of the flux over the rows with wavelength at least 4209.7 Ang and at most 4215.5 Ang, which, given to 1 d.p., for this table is 53.2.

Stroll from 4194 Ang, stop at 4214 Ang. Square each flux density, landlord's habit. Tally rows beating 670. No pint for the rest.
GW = 7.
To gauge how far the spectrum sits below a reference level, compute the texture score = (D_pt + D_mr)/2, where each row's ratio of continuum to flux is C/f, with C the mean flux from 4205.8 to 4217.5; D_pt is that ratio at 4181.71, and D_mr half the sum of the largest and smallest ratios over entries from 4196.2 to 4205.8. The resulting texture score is 0.990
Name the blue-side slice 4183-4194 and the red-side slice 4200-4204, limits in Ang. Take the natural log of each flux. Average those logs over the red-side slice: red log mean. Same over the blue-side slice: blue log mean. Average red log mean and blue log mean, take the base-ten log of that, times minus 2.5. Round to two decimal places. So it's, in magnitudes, -1.30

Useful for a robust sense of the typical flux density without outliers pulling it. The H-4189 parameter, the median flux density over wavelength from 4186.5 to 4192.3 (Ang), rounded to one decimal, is 25.8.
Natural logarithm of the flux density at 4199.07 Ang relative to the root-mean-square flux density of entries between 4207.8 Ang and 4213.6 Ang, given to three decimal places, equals -0.040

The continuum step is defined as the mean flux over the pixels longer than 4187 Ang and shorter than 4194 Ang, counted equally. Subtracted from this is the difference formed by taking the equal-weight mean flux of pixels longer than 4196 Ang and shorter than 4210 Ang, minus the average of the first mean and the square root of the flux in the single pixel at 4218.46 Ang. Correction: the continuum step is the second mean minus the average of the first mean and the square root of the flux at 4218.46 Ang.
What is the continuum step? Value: 11.6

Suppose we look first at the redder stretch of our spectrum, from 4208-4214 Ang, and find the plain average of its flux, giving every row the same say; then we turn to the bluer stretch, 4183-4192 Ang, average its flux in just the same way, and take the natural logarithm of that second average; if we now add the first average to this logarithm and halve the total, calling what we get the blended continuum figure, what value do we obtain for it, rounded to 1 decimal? 14.8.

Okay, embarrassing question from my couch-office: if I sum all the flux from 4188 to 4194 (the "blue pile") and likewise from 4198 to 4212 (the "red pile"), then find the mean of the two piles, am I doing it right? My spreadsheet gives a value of 132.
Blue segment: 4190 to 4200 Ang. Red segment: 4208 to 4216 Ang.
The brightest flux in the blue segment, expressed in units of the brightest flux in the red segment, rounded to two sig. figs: 0.94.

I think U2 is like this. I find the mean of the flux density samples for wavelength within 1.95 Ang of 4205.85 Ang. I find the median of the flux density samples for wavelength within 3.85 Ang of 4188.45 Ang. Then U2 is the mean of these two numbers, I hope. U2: 26.2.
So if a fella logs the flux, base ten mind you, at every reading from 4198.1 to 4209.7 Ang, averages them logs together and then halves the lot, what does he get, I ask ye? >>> 0.716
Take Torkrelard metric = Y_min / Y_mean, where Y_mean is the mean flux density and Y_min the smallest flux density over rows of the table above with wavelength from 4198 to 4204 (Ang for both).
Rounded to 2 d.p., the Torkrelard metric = 0.91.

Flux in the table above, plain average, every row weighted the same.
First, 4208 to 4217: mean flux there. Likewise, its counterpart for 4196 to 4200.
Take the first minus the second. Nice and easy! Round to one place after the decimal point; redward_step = 0.8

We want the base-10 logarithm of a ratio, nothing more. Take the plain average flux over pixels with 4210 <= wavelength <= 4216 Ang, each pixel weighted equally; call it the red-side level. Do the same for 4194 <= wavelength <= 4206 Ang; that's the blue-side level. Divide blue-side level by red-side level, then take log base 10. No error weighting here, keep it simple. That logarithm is 0.007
